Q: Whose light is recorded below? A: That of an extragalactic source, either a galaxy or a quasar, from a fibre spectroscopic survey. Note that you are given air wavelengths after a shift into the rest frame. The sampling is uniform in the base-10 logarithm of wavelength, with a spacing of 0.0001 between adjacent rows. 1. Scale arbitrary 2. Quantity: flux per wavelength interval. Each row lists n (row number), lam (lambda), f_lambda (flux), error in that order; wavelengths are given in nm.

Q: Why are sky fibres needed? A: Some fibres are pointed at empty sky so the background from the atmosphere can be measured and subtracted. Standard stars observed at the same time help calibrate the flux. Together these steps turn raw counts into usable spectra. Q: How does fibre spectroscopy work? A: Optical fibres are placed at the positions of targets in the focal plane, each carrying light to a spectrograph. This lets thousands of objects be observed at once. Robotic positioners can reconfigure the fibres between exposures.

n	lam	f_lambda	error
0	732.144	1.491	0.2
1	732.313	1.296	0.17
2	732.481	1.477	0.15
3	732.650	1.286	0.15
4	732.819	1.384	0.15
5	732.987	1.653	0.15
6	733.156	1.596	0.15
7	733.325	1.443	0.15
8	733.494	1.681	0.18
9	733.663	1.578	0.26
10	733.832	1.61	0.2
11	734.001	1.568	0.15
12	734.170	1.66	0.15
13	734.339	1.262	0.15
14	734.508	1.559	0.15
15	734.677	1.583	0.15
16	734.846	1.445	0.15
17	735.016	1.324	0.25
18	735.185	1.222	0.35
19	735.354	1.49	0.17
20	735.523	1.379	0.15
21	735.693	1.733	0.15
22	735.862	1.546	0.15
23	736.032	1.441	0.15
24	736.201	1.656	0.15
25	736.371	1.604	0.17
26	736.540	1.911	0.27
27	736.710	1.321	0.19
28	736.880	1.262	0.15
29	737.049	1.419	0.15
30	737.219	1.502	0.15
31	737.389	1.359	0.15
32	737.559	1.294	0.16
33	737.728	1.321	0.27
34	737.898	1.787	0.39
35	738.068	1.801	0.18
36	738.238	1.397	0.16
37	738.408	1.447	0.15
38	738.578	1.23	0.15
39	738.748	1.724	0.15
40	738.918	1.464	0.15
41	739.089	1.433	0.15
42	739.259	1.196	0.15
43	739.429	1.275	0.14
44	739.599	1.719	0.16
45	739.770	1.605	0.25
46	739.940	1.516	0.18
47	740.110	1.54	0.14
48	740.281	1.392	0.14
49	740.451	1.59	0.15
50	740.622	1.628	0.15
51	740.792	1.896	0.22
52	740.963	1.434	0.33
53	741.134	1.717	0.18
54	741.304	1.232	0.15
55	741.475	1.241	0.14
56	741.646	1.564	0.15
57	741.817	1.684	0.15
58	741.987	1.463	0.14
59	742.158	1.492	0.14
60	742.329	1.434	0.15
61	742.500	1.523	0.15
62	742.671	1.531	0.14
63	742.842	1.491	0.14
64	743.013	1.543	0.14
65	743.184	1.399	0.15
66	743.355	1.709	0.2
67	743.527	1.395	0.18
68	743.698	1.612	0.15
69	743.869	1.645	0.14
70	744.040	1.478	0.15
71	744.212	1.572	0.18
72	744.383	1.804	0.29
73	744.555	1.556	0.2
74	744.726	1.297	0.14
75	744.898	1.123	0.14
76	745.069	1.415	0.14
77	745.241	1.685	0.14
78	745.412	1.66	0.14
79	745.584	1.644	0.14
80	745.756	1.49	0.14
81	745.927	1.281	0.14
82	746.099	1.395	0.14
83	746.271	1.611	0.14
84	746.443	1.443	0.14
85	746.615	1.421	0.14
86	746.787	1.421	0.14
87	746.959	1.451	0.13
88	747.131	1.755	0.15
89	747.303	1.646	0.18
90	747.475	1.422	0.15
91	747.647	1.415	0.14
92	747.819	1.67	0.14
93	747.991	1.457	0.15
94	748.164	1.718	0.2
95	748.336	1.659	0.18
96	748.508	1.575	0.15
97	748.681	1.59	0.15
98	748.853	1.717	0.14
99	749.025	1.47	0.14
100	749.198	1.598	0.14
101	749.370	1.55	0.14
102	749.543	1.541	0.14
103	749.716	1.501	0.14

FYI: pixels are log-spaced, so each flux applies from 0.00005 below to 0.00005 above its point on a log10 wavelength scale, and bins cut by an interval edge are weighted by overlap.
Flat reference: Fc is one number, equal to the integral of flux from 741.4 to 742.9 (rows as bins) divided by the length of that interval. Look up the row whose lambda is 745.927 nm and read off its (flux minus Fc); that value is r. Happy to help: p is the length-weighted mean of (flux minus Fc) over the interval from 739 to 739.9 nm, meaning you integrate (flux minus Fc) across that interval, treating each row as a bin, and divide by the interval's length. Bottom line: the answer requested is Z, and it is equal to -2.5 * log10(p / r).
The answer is 1.7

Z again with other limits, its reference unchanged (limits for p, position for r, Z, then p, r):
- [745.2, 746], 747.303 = 1.1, 0.06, 0.15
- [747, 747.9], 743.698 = 0.4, 0.08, 0.12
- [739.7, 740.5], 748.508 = 1.0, 0.03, 0.08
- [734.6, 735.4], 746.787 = -0.2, -0.09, -0.07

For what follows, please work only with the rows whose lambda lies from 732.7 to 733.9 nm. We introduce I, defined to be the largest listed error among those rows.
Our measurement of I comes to 0.26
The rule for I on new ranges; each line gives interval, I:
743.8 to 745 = 0.29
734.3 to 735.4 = 0.35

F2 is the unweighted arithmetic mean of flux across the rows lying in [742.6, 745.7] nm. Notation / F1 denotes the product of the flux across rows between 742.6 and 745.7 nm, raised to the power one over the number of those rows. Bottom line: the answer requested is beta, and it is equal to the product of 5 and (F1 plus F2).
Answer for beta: 15.3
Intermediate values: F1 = 1.52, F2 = 1.53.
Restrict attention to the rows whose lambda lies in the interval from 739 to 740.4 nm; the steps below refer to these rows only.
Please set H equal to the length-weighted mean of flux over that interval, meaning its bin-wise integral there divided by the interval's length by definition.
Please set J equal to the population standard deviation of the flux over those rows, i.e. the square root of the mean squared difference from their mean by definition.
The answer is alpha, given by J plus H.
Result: 1.62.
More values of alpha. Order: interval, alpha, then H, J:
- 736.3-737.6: 1.66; 1.46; 0.20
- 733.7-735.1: 1.64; 1.50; 0.13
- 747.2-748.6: 1.69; 1.57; 0.11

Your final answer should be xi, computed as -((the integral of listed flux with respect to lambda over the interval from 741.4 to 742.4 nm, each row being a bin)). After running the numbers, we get -1.48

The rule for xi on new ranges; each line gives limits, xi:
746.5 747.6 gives -1.67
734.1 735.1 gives -1.47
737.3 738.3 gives -1.50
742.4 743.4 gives -1.52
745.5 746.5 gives -1.48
